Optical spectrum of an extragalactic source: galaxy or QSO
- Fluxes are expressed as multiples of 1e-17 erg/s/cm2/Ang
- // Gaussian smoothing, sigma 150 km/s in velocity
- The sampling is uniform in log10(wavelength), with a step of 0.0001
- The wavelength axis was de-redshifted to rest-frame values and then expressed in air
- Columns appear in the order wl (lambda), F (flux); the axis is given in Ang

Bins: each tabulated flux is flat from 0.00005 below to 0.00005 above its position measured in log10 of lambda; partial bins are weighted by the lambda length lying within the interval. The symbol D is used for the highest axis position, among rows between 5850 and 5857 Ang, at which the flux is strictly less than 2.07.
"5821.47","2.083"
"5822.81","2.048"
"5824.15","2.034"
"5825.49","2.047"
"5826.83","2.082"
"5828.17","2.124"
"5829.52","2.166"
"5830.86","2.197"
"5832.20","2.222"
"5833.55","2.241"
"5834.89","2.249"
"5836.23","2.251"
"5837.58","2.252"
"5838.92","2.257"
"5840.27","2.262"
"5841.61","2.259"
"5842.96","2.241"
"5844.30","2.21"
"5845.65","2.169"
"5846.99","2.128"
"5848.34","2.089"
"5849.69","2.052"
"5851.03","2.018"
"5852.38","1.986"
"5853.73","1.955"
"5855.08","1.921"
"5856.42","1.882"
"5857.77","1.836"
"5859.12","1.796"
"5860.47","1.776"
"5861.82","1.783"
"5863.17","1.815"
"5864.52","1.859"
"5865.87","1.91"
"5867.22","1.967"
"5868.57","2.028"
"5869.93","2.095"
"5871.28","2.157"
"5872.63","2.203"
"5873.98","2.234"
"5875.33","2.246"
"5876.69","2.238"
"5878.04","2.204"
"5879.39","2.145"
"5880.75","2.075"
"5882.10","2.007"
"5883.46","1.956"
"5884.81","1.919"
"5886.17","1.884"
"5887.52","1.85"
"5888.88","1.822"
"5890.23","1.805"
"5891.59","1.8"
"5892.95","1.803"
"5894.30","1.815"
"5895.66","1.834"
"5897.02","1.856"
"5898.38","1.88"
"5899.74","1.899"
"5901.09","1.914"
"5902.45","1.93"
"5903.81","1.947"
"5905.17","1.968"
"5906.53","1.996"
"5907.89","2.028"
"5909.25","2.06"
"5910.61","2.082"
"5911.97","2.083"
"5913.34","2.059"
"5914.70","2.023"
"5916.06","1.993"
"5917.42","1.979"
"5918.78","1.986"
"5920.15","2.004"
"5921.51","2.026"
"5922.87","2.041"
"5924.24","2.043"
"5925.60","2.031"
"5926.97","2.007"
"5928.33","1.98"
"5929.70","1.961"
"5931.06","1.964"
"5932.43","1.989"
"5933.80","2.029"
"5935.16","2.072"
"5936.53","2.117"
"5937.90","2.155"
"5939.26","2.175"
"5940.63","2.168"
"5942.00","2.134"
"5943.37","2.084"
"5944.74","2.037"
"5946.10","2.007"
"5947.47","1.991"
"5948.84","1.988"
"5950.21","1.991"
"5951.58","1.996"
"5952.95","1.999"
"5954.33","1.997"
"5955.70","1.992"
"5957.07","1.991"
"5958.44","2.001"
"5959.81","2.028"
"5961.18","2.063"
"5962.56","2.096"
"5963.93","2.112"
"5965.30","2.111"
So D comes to 5856.42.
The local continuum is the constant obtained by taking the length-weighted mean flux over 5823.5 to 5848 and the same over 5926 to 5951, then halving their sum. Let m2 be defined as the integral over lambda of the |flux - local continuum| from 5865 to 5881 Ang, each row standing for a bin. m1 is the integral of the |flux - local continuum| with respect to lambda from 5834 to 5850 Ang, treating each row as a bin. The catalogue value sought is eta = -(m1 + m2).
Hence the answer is -3.2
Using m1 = 1.6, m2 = 1.5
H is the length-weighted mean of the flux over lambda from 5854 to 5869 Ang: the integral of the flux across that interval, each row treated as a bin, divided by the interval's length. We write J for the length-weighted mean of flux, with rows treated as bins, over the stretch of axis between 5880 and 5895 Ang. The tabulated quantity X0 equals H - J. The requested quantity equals -0.02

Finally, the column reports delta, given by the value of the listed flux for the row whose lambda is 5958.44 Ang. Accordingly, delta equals 2.001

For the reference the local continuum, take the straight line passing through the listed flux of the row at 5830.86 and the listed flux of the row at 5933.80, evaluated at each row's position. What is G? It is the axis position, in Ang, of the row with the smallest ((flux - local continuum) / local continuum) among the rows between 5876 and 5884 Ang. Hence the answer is 5883.46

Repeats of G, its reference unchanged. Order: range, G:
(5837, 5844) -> 5842.96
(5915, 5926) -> 5917.42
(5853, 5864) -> 5860.47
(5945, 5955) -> 5948.84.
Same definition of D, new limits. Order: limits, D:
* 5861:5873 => 5868.57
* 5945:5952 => 5951.58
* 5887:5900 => 5899.74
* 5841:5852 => 5851.03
